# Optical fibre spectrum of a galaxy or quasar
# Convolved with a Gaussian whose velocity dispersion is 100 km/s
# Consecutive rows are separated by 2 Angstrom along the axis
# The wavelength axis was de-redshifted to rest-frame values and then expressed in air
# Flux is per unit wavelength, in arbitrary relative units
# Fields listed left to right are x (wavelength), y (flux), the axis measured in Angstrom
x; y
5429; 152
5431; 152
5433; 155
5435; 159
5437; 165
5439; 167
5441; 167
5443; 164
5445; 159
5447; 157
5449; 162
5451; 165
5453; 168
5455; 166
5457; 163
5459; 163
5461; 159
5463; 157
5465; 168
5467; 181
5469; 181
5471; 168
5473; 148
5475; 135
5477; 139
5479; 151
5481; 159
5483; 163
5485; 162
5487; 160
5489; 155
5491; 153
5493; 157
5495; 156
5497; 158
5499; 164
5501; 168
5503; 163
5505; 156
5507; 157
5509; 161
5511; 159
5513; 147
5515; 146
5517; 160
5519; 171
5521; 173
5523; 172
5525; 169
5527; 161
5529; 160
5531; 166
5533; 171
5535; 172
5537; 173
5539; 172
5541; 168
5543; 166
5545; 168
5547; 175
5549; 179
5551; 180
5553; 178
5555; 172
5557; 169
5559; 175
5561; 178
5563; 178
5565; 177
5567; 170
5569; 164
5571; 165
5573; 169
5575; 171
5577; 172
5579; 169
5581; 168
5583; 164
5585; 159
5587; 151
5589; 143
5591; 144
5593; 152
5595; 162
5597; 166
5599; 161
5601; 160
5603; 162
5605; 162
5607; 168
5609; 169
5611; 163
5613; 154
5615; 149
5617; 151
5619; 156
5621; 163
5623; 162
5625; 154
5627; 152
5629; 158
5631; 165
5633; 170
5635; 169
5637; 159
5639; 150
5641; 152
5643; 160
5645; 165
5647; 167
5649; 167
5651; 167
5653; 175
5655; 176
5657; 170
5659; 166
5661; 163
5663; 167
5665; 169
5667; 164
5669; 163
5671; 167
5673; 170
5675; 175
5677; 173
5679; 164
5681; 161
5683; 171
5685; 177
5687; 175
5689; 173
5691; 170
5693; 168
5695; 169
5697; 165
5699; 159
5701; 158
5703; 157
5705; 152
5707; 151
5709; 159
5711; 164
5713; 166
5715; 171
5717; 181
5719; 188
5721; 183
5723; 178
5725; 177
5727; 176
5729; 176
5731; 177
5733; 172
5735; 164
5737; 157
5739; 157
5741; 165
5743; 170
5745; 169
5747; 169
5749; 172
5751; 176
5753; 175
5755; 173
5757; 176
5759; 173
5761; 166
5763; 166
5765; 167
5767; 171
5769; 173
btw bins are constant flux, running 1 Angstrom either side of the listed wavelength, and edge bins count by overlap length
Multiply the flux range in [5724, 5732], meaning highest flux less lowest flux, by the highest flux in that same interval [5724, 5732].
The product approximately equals 177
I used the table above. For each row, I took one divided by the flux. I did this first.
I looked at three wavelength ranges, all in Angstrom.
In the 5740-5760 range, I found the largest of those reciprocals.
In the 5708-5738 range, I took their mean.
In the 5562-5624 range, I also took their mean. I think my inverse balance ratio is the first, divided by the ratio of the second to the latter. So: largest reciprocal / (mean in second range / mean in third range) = 0.0065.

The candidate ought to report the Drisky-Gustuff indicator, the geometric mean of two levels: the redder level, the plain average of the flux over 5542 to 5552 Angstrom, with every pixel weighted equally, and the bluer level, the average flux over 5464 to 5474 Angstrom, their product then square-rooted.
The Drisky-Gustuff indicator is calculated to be 171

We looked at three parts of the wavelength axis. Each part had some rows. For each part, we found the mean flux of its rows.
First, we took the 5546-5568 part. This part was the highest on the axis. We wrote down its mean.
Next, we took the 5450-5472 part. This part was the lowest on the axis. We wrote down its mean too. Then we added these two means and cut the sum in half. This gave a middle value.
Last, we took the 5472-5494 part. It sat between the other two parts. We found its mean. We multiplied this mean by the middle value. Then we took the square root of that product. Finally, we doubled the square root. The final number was 324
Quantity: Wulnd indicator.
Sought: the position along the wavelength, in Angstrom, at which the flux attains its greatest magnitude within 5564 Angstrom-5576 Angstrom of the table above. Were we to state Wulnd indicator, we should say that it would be 5565 Angstrom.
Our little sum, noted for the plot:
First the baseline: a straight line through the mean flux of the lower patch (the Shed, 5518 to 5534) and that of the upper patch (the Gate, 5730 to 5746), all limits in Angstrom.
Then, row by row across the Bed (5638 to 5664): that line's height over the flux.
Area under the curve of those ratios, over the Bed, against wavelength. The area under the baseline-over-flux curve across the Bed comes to 26.4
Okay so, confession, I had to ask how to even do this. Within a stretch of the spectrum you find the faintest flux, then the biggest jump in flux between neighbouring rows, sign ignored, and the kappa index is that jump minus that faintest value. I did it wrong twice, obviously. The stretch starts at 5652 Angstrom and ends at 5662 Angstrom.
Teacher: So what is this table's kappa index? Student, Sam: -157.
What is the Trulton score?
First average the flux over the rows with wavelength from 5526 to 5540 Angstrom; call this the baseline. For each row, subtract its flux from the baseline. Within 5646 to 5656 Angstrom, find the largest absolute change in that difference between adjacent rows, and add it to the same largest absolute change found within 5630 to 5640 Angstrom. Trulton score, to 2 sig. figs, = 18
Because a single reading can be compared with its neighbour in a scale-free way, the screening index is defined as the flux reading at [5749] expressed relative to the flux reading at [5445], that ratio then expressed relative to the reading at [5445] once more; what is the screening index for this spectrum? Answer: 0.0068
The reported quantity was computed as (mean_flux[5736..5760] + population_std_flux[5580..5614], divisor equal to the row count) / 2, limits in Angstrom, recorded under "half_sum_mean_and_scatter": 89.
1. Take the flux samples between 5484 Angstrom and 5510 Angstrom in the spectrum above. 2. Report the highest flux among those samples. 168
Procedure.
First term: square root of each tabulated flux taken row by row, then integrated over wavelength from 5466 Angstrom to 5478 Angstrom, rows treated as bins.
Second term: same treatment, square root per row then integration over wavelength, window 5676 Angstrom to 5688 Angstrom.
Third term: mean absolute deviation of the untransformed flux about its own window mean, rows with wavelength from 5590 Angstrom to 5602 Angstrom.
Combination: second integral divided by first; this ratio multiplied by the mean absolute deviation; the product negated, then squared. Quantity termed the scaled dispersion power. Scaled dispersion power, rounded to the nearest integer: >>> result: 43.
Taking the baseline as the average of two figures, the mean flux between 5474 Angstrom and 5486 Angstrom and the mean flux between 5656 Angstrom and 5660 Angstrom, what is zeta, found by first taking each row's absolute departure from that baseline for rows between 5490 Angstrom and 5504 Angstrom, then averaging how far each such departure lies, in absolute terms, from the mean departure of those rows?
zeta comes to 1.8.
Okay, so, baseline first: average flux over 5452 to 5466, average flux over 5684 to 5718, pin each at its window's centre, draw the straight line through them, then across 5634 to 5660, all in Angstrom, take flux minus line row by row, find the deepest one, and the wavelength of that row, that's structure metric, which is 5639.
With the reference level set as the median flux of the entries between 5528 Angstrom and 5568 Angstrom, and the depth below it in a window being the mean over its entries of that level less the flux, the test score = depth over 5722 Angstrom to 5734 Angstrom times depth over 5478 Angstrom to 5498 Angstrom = -58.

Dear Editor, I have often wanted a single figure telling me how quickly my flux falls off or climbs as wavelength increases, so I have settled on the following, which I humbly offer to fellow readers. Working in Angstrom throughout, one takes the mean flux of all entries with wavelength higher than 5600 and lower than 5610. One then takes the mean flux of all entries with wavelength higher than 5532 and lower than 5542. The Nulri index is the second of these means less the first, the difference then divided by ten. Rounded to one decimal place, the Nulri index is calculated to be 0.7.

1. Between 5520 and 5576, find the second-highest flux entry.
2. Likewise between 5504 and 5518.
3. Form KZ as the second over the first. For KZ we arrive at 0.89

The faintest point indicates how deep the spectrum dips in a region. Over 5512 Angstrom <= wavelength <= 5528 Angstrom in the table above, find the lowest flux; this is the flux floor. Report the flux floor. 146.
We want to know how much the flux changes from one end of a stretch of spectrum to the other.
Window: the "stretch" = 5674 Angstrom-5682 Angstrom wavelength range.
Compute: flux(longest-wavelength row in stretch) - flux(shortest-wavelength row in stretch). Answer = -14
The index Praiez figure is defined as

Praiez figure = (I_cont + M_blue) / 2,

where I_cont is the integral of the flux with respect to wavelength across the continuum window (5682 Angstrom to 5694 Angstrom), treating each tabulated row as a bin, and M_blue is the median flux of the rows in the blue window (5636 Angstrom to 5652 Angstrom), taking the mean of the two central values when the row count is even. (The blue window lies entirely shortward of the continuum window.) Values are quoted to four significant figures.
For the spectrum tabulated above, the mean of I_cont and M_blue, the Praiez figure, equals 1115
